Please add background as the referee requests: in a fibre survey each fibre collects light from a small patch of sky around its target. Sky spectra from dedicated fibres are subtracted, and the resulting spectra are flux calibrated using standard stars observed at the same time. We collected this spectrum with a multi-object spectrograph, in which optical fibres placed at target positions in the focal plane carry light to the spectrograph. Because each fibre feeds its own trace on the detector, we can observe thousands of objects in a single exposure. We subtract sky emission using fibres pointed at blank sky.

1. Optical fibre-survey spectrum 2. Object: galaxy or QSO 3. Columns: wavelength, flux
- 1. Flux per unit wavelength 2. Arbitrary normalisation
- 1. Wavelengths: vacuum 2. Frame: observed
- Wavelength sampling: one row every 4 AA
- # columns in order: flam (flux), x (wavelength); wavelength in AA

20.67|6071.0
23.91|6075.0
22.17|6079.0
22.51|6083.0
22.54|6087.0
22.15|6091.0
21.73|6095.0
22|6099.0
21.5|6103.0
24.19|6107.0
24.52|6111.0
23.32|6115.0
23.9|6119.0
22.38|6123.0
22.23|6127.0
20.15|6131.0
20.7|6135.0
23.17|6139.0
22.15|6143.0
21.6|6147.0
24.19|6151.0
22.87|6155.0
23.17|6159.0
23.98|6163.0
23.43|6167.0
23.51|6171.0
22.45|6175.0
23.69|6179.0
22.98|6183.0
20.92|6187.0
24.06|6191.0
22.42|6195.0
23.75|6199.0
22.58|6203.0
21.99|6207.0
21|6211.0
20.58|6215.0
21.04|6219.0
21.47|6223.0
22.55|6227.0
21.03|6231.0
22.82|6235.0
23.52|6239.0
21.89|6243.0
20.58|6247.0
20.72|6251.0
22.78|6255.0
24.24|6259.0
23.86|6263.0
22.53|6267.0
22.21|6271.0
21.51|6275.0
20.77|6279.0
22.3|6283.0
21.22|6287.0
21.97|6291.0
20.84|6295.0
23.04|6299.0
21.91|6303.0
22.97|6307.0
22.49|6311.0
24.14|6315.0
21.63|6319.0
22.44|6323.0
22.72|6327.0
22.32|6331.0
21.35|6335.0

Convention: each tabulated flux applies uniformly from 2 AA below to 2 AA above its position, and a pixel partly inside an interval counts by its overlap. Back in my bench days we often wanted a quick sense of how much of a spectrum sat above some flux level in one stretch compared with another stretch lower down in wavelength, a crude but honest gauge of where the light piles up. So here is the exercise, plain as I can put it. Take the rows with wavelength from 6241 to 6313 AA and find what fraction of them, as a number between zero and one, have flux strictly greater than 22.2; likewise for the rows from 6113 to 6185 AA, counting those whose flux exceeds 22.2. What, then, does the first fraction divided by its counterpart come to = 0.64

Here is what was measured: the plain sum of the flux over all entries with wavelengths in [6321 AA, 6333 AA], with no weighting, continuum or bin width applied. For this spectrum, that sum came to 67.5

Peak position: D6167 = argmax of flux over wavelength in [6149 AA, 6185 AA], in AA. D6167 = 6151.0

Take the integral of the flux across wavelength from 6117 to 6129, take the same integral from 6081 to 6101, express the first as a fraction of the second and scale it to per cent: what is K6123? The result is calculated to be 62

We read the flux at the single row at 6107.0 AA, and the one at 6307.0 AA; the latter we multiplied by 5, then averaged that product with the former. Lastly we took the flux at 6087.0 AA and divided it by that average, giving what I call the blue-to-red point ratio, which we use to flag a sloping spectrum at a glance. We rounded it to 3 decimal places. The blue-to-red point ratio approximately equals 0.324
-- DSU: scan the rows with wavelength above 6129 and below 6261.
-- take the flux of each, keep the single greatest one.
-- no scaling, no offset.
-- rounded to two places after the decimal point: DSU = 24.24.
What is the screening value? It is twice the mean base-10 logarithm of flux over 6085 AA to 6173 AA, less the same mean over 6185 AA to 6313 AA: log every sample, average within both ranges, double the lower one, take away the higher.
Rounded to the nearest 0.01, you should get 1.37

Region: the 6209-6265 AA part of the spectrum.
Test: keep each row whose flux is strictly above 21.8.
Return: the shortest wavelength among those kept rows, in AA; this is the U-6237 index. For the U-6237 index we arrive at 6227.0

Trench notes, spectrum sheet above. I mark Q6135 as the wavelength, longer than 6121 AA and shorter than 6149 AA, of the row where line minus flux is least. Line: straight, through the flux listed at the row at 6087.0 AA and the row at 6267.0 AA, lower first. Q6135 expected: 6139.0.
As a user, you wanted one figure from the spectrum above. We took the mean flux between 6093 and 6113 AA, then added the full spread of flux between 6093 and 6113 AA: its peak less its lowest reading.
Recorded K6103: 25.8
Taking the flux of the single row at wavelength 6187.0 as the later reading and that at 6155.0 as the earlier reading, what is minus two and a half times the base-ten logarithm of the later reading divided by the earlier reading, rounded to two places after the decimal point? 0.10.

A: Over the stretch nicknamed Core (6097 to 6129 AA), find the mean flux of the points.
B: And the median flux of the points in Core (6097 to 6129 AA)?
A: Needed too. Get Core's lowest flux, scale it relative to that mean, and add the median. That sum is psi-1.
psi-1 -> 23.8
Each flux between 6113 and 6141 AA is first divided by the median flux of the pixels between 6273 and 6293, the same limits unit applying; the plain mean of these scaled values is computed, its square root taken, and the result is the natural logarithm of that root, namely 0.0172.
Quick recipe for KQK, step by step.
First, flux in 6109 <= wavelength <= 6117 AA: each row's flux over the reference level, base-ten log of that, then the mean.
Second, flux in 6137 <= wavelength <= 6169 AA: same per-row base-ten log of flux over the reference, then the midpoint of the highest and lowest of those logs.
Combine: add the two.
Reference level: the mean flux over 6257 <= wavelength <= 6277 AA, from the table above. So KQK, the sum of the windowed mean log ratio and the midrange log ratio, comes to 0.019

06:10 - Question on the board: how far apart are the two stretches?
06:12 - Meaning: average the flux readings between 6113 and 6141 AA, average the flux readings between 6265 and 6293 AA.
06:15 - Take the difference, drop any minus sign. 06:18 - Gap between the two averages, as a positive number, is 0.5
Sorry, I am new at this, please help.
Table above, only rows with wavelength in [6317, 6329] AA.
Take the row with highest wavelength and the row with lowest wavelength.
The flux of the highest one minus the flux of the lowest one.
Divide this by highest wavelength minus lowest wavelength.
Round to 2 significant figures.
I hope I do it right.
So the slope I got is 0.14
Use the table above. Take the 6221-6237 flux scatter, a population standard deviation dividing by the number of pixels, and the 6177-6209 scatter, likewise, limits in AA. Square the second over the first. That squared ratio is 1.8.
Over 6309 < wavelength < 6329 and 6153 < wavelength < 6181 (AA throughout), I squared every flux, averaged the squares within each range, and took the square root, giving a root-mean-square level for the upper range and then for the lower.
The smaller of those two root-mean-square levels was 22.70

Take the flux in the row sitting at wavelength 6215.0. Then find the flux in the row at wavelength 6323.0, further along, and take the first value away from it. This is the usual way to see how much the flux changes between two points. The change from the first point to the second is 1.9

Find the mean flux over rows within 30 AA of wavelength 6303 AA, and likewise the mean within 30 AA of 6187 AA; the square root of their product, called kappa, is 22.4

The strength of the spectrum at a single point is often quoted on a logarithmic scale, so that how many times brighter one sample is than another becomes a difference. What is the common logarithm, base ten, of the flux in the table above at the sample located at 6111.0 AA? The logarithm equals 1.39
